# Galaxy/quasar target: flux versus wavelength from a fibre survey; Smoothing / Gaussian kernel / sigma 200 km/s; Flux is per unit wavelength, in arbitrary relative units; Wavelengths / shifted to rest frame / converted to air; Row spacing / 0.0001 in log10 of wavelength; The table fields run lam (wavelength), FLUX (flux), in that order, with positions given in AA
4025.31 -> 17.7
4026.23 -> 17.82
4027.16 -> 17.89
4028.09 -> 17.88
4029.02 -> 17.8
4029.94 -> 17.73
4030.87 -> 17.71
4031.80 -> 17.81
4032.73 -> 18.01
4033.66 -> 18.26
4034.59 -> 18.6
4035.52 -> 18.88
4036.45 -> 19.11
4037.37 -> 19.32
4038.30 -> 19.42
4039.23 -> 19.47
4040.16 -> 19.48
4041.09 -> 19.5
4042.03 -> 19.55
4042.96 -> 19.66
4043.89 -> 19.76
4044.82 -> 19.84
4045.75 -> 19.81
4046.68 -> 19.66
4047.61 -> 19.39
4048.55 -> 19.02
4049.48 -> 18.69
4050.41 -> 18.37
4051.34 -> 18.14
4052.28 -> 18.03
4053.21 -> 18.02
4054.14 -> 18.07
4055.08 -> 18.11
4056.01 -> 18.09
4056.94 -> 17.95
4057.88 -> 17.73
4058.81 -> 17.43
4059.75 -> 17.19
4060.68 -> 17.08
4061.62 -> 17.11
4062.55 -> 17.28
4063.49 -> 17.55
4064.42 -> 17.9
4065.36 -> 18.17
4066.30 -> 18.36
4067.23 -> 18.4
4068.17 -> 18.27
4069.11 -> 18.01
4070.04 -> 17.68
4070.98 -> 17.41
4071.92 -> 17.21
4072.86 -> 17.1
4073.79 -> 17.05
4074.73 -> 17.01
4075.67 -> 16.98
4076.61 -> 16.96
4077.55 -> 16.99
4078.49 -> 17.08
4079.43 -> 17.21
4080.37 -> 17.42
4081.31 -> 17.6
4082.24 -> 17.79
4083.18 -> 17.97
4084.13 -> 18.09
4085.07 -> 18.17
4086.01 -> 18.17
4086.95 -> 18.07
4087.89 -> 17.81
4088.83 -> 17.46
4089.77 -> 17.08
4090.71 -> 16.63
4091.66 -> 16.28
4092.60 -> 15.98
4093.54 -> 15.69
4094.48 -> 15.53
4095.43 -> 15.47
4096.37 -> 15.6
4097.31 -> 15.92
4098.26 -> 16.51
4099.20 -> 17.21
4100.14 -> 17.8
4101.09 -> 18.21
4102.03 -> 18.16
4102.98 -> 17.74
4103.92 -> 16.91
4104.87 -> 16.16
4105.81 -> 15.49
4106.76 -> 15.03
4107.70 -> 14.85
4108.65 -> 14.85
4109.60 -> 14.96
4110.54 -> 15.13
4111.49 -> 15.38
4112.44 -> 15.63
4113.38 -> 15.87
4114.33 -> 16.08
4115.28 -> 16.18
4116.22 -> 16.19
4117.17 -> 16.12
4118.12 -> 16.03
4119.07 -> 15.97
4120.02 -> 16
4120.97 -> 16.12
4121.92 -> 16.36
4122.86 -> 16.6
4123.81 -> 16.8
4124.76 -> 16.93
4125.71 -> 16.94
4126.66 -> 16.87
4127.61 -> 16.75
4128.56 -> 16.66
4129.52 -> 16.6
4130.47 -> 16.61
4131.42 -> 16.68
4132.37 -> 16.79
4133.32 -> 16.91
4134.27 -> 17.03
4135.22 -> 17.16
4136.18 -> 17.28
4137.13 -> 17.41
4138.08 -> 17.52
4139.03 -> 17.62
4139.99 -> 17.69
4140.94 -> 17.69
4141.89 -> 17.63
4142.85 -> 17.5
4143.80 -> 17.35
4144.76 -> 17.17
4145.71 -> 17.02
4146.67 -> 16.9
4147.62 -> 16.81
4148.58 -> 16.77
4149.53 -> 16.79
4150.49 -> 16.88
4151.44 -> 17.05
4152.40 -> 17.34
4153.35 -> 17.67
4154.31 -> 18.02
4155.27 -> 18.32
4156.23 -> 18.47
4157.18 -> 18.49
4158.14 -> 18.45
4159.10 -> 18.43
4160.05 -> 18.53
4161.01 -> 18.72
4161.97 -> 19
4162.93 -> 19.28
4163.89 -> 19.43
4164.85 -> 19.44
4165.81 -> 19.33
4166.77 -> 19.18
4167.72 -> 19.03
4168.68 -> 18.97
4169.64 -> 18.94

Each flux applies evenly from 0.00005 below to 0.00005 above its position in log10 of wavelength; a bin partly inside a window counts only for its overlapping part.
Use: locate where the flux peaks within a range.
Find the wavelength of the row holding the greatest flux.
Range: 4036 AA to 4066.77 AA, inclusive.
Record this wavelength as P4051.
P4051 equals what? 4044.82 AA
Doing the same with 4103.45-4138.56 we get 4138.08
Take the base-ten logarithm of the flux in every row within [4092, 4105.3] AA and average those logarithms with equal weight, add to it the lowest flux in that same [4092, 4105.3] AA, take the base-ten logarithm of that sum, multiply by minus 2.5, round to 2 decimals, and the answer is -3.06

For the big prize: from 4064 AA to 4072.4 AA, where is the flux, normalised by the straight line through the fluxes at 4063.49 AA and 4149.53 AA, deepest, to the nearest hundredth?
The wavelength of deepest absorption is 4071.92 AA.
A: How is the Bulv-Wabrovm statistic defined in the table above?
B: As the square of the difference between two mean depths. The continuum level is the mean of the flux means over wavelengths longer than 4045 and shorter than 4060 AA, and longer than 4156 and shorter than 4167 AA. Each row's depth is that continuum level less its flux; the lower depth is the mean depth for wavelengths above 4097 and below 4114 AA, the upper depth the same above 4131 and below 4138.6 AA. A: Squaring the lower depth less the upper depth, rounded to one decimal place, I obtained 0.8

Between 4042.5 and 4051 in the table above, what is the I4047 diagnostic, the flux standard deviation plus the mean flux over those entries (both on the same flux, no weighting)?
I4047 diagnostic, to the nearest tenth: 19.9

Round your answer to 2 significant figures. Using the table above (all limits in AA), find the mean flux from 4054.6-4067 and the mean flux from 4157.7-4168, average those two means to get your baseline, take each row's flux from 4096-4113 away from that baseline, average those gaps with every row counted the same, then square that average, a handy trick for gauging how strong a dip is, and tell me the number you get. 4.6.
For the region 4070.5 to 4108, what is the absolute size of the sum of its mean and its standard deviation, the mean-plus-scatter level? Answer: 17.9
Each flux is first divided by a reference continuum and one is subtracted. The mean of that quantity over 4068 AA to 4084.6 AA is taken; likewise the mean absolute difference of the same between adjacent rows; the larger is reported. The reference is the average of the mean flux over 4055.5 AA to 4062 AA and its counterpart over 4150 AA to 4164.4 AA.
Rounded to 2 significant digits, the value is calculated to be 0.0080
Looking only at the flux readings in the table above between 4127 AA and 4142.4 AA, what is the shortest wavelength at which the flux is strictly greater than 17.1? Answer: 4135.22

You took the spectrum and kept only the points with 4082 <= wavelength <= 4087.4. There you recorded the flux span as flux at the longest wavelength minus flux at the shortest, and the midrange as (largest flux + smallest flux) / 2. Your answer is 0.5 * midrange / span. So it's 32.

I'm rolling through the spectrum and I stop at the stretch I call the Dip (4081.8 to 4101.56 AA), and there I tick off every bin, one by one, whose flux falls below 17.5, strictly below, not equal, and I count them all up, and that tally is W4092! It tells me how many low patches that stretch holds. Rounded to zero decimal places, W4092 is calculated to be 12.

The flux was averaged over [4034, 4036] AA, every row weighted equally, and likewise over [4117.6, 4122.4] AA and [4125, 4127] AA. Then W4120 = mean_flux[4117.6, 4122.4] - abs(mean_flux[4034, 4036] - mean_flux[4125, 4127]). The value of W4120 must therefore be 14.3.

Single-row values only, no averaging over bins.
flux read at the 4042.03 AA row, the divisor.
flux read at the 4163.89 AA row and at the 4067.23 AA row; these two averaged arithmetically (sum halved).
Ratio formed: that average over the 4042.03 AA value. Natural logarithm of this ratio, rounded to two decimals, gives -0.03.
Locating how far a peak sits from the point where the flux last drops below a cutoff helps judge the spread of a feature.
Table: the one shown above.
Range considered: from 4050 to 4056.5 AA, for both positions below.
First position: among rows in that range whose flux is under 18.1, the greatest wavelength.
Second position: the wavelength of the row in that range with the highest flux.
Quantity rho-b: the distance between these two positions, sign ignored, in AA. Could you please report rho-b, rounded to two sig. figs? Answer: 5.6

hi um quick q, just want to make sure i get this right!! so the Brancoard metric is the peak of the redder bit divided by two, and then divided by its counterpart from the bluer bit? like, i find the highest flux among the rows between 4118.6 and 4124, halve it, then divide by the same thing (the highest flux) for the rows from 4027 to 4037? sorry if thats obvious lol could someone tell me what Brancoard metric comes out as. 0.440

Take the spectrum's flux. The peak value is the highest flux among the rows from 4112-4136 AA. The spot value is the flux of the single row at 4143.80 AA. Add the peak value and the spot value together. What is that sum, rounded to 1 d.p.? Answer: 34.5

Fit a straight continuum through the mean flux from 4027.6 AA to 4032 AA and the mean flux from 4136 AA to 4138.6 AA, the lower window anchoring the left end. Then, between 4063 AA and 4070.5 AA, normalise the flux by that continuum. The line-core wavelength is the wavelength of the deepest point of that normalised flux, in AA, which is 4063.49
